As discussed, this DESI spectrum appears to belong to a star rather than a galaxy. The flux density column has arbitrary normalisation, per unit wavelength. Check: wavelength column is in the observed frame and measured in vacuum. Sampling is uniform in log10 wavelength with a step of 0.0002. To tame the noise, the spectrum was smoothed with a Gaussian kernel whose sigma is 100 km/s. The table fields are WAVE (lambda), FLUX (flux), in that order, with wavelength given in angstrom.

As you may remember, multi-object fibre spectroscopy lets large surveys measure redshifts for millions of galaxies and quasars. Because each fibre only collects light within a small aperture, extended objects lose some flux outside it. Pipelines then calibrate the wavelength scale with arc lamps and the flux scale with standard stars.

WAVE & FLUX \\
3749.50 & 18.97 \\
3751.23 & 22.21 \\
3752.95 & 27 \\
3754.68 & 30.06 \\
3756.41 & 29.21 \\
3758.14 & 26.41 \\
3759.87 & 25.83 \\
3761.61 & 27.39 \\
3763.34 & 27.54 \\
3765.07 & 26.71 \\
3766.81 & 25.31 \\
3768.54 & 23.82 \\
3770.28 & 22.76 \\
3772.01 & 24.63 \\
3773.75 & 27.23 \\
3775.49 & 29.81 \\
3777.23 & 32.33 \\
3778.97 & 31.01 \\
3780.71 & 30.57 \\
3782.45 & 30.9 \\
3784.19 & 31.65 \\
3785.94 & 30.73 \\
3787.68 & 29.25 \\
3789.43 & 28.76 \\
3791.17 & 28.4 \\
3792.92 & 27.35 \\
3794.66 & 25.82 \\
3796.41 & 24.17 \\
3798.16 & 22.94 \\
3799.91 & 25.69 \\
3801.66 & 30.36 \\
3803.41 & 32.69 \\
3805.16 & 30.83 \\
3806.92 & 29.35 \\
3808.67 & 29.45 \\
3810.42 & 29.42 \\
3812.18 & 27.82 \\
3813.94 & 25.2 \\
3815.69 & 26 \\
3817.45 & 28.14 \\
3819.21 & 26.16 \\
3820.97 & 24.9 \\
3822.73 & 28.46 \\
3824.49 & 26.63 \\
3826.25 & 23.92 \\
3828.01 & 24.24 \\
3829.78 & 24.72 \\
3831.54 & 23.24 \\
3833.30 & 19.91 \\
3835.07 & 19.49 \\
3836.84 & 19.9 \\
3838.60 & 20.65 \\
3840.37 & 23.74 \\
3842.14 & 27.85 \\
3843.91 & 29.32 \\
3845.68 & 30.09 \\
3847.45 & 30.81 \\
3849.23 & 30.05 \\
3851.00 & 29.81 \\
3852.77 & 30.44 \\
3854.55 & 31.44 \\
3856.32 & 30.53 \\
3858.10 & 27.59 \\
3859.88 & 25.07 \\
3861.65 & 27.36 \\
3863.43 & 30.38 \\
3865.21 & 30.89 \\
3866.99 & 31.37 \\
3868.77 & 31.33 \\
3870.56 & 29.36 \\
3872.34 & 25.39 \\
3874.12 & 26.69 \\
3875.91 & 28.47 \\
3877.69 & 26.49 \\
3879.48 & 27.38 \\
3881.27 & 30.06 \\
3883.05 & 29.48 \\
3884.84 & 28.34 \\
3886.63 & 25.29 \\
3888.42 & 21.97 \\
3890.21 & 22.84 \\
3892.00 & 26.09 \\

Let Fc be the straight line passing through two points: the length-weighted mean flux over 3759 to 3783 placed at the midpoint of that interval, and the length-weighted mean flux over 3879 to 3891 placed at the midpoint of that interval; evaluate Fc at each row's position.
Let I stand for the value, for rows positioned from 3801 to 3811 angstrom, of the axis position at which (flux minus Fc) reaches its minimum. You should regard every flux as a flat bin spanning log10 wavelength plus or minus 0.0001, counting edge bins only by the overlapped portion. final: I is 3806.92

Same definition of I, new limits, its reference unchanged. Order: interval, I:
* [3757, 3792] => 3770.28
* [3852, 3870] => 3859.88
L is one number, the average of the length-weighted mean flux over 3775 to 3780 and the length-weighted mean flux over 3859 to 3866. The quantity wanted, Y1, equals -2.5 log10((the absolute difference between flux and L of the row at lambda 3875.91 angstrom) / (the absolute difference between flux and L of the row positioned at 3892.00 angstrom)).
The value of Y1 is 1.1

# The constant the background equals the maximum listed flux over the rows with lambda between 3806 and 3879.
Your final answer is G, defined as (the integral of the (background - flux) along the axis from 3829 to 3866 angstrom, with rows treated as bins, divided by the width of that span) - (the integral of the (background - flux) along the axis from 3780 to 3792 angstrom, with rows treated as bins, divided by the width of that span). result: 3.2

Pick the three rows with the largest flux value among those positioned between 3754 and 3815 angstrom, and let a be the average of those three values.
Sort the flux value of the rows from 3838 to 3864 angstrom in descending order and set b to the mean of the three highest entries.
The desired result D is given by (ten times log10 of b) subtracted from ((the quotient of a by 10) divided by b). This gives -14.8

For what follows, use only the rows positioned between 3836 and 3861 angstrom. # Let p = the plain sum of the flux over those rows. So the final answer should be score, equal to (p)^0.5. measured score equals 19.7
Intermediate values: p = 387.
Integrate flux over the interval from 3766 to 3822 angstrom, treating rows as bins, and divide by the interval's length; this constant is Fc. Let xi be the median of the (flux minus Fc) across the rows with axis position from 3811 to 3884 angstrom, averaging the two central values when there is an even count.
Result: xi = -0.3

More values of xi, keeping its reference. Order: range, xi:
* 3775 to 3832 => 0.5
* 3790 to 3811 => 1.0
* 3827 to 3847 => -4.2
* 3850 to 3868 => 2.5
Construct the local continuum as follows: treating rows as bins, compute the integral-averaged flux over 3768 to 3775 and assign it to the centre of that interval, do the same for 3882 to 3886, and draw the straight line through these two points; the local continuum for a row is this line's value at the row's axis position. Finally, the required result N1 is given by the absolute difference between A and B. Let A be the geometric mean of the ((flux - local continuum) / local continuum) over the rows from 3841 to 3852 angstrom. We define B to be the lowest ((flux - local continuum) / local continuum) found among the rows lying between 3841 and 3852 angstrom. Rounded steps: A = 0.07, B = 0.02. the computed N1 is 0.050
